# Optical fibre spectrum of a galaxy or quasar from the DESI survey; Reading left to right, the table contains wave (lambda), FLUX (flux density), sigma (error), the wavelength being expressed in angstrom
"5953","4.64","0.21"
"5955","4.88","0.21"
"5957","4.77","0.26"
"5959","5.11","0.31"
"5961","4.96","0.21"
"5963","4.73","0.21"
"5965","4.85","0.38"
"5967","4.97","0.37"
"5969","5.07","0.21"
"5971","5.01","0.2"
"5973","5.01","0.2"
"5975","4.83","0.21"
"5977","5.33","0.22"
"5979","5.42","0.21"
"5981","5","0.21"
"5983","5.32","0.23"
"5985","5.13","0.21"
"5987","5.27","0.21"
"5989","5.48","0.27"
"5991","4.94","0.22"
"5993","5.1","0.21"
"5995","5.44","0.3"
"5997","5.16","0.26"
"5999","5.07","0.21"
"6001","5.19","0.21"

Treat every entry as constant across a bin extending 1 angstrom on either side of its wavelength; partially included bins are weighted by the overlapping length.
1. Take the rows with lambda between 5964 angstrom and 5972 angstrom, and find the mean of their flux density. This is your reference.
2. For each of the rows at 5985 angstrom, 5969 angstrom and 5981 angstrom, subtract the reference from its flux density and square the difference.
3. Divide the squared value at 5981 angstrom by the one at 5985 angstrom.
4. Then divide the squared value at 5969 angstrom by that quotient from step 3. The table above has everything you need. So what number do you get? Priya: 0.35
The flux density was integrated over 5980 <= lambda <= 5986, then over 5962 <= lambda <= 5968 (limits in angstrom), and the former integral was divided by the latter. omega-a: 1.06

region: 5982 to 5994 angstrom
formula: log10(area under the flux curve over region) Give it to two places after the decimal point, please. 1.80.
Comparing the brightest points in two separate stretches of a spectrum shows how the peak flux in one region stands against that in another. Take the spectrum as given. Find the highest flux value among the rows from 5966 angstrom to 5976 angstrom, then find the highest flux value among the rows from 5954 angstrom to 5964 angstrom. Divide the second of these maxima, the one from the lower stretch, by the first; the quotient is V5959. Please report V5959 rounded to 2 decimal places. 1.01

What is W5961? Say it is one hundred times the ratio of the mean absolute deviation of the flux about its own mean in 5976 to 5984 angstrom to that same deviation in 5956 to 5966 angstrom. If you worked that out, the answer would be 111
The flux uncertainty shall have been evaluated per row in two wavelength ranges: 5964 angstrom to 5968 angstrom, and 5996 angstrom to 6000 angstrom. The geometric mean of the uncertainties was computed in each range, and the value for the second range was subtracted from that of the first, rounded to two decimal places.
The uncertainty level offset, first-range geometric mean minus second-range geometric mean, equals 0.14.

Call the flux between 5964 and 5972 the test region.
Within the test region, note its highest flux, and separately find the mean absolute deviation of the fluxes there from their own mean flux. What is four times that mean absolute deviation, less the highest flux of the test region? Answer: -4.81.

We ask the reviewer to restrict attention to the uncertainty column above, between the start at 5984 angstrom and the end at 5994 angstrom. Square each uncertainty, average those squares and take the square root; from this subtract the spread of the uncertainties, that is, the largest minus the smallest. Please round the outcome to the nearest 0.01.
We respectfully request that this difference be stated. 0.17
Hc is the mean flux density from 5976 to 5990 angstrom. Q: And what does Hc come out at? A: 5.28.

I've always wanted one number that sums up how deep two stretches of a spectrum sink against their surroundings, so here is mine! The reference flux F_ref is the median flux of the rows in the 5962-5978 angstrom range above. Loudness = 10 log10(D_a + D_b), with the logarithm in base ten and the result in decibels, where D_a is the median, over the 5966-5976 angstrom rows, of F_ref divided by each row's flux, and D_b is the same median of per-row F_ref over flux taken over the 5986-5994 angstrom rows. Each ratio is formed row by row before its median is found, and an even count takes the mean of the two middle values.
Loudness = 2.92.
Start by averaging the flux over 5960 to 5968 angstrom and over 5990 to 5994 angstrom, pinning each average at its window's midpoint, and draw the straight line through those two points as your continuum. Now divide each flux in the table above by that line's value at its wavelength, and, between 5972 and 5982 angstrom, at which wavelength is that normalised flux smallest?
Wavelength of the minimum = 5975 angstrom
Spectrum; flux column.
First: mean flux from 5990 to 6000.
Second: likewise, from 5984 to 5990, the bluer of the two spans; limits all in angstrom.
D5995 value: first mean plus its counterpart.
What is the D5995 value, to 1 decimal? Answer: 10.4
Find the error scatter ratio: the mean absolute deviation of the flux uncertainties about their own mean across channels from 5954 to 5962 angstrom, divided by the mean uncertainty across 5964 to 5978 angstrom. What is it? 0.15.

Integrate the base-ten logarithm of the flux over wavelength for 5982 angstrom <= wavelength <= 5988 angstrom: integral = 4.3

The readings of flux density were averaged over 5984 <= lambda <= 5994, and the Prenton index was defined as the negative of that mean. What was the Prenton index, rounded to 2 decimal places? -5.18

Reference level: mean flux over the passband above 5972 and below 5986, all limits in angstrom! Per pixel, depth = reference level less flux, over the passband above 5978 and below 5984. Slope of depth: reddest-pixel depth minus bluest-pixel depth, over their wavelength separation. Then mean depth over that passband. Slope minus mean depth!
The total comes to 0.12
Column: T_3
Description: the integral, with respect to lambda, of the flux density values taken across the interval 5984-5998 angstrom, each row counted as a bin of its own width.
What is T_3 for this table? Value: 73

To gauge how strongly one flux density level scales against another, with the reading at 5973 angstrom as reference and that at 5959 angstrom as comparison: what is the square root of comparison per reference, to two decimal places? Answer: 1.01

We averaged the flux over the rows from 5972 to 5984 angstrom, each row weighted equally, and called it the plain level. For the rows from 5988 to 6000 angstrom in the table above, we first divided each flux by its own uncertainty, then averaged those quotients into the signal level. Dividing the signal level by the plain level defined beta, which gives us 4.18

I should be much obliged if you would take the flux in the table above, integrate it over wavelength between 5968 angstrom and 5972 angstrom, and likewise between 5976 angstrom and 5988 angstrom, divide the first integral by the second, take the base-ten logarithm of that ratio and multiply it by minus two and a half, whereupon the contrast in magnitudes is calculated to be 1.2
